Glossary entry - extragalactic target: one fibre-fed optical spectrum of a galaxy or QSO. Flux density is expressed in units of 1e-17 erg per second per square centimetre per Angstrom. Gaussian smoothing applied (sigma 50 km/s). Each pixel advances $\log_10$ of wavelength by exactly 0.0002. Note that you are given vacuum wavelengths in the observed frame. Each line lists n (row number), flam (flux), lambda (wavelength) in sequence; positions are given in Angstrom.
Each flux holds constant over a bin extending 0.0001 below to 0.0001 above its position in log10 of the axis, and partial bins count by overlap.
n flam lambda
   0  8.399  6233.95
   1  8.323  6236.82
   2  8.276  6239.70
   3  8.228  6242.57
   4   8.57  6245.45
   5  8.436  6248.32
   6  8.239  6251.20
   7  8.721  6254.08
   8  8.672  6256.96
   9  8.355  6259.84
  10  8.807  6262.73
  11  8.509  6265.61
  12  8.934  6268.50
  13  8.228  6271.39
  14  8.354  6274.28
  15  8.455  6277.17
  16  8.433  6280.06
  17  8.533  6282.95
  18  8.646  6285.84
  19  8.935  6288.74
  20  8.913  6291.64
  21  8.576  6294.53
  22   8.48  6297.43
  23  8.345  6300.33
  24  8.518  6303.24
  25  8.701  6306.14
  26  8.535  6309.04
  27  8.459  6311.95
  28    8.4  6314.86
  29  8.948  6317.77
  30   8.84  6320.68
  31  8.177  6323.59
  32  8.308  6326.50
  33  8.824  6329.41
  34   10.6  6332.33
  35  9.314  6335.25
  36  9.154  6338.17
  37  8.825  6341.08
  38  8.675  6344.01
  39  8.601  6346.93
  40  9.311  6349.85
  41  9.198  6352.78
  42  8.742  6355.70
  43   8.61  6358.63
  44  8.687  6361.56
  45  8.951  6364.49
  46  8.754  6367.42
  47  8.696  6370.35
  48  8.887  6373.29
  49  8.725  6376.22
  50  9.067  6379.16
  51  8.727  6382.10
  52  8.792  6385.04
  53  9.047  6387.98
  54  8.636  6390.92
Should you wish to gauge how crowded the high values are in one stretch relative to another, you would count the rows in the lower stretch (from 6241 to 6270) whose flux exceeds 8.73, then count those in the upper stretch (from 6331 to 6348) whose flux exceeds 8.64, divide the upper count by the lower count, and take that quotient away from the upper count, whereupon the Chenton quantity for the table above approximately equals 2.50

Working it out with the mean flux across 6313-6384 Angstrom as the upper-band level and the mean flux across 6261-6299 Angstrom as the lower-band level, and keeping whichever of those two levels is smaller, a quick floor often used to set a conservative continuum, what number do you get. 8.60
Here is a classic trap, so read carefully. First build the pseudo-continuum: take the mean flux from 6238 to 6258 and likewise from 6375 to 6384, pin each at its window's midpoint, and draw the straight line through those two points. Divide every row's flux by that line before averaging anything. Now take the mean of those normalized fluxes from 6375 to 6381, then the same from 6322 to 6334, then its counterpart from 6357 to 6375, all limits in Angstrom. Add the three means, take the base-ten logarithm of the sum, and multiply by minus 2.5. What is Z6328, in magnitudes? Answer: -1.206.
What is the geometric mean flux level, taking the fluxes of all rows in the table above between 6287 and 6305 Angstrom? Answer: 8.63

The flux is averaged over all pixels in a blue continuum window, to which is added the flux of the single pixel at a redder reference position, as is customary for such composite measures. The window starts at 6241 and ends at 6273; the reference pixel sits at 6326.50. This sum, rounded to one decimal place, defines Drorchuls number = 16.8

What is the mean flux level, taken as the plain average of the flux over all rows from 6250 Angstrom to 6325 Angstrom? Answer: 8.57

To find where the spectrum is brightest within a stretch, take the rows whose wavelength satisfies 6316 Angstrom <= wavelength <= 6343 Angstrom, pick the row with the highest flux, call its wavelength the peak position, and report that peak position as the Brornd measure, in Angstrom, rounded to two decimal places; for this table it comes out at 6332.33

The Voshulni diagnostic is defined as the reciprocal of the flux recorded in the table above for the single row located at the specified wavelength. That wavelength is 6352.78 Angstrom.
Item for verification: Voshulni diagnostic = 0.109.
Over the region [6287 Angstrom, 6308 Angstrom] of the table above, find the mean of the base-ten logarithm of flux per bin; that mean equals 0.936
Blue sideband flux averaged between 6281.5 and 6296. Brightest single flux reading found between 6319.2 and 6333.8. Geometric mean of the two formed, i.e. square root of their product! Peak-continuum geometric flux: 9.6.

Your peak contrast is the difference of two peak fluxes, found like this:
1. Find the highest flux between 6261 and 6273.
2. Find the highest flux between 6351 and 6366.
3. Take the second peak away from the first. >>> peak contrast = -0.26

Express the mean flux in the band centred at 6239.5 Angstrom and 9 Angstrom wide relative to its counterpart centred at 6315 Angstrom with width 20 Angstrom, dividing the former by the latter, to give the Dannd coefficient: 0.965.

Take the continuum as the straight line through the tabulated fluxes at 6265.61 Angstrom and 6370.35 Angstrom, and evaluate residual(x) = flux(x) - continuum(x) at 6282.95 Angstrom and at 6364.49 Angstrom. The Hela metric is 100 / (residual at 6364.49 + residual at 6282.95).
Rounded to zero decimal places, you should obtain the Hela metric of 387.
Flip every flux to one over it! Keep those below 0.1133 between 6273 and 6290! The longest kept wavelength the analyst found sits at 6288.74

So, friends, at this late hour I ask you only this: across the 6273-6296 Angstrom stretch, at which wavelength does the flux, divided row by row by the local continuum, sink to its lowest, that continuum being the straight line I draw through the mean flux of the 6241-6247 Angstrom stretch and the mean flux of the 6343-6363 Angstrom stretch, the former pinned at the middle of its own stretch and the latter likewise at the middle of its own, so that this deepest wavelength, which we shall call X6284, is 6274.28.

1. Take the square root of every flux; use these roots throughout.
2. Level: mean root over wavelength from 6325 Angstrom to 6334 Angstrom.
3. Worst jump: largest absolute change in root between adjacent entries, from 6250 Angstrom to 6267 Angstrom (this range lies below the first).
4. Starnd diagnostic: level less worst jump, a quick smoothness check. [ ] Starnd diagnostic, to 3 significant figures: 2.95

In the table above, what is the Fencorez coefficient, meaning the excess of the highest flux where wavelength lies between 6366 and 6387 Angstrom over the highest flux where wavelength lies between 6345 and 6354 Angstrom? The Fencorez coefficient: -0.24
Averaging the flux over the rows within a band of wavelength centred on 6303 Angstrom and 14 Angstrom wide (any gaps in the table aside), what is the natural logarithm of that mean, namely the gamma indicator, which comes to 2.14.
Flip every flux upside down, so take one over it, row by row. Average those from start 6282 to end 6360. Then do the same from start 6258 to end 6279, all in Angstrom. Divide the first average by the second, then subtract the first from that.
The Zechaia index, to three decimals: 0.858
